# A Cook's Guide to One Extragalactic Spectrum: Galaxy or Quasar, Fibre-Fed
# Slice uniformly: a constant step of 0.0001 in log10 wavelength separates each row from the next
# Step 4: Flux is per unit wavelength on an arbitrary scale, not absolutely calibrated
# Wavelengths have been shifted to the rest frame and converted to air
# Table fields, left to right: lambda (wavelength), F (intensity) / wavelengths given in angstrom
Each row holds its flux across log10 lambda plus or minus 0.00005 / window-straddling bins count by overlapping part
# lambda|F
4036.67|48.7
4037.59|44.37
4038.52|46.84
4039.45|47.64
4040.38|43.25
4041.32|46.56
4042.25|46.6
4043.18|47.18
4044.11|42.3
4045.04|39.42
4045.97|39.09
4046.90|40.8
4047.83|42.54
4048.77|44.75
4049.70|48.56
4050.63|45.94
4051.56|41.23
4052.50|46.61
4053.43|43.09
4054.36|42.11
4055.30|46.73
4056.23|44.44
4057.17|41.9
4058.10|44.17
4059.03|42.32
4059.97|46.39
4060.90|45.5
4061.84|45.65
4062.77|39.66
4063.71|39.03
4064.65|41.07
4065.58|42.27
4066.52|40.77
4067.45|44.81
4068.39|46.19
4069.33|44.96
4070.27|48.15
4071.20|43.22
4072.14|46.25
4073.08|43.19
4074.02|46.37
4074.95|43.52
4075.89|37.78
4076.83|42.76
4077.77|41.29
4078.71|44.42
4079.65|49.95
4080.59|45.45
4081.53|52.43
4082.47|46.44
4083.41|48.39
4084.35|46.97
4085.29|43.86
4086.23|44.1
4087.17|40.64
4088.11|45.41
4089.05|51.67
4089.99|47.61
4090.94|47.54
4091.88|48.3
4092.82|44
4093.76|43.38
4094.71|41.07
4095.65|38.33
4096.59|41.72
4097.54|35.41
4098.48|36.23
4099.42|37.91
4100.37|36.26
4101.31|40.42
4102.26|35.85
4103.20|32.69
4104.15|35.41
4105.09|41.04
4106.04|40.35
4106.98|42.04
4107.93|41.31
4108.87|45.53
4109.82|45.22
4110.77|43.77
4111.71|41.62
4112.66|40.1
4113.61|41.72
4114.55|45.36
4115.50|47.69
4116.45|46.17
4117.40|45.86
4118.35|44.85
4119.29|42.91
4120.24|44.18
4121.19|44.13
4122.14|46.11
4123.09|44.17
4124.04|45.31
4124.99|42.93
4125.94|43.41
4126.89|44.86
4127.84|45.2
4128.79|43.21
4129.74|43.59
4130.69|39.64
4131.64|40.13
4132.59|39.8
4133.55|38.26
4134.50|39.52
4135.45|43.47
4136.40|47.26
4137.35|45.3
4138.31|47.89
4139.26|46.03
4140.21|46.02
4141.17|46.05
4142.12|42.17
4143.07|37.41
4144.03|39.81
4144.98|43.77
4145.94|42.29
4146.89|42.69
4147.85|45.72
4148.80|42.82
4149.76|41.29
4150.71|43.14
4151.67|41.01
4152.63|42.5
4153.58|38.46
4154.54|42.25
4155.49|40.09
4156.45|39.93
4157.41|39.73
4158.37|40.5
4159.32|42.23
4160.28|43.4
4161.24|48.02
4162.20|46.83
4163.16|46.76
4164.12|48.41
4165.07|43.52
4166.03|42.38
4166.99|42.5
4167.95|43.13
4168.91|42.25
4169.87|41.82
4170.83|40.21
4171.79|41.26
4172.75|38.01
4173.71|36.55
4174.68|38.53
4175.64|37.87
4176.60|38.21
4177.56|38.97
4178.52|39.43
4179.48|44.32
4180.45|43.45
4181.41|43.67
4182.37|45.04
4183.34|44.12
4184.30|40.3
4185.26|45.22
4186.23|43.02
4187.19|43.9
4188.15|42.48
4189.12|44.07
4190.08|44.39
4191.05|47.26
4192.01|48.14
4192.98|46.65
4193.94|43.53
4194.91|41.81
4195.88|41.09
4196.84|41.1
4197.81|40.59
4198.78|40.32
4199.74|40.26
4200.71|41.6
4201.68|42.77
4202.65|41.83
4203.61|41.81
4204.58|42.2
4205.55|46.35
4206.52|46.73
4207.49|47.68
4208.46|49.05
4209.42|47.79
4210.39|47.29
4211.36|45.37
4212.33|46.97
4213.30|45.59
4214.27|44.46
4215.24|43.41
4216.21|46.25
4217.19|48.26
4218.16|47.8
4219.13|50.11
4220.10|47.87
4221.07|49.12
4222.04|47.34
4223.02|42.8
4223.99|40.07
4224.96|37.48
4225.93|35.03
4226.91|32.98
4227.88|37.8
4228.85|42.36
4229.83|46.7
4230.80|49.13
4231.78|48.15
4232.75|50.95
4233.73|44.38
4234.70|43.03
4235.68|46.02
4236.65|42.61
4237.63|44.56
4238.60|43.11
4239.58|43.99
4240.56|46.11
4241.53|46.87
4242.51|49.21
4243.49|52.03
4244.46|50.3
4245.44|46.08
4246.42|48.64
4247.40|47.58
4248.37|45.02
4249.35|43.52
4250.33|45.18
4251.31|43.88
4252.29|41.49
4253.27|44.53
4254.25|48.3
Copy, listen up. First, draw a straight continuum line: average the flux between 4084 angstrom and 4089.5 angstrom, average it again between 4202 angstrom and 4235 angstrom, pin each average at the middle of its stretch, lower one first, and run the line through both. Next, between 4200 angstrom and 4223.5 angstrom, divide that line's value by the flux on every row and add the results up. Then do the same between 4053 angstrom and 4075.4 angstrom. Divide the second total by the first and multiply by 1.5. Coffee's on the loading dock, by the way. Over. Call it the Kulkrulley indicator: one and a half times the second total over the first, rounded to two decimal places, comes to 1.59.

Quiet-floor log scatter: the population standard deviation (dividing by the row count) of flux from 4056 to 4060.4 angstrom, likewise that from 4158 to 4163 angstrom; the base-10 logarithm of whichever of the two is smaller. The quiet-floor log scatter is 0.208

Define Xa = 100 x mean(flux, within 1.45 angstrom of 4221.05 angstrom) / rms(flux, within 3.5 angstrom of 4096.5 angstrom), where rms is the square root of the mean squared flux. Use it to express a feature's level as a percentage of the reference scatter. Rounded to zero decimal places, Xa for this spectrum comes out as 123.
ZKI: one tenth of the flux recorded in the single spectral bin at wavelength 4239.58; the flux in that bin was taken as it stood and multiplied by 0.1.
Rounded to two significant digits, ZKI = 4.4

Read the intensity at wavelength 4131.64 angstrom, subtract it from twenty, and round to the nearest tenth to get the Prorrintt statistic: -20.1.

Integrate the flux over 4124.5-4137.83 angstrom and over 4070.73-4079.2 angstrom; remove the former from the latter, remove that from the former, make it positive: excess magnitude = 770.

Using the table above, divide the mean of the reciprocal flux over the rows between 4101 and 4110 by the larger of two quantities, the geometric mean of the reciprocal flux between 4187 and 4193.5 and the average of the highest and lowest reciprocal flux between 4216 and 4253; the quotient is 1.02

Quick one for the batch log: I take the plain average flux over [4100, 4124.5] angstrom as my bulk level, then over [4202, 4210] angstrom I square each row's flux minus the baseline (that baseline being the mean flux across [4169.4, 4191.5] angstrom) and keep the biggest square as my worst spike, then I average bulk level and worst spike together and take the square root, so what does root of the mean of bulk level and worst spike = 6.9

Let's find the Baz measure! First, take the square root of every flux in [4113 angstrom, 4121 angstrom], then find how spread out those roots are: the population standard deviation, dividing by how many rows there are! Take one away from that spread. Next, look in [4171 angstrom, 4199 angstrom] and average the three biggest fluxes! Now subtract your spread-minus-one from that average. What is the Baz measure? 48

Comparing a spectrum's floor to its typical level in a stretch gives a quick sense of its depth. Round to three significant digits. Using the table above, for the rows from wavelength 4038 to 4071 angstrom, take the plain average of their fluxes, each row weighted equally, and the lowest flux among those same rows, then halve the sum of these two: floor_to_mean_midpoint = 41.5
